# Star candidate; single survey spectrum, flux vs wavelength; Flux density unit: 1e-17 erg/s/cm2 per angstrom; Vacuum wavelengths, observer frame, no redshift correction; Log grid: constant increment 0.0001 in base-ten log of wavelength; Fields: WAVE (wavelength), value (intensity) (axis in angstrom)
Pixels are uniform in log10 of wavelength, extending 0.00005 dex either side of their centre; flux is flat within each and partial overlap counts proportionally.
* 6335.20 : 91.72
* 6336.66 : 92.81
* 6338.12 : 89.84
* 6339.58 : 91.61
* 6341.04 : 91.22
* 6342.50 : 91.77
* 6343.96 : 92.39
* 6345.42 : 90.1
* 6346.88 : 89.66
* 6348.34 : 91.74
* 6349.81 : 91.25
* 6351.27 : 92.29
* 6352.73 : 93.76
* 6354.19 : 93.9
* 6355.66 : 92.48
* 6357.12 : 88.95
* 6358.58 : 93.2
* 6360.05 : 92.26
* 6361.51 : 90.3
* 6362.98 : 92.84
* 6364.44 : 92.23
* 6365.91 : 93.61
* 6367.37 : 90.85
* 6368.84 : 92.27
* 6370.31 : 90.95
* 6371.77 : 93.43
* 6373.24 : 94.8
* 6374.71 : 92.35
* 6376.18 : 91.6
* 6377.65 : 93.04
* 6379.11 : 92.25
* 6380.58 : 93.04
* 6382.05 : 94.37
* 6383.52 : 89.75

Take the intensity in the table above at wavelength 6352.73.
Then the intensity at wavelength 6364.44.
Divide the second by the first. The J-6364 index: 0.98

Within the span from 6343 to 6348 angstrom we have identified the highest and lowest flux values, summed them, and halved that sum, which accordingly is 91.0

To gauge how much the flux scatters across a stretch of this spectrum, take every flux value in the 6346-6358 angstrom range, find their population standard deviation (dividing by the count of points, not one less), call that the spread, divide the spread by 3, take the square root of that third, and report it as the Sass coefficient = 0.743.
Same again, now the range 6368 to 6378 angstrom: 0.625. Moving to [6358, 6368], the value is 0.612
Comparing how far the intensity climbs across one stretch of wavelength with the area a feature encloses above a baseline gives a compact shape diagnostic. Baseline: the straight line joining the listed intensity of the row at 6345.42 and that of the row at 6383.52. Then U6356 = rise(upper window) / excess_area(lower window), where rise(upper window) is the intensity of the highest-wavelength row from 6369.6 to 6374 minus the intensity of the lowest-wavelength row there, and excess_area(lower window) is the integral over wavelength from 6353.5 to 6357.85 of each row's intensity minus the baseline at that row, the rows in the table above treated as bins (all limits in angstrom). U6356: 0.5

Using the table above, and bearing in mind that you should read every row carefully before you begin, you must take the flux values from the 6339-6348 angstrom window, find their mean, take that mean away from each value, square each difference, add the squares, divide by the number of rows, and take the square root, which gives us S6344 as 0.95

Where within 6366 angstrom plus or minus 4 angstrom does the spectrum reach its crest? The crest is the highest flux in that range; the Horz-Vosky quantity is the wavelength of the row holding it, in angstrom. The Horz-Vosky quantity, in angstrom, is 6365.91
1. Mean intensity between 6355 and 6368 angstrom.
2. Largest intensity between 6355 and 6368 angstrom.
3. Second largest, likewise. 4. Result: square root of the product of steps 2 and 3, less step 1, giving 1.5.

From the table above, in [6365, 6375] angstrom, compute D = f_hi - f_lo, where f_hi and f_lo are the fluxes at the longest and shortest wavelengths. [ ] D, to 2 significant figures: -1.3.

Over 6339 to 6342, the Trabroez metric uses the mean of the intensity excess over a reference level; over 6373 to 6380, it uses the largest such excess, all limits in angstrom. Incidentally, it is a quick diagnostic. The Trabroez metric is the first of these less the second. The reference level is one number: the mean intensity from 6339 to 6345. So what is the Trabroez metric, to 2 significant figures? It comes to -3.4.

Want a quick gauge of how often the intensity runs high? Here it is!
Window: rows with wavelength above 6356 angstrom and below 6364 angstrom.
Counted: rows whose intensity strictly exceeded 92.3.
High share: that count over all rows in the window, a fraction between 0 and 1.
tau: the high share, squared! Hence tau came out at 0.16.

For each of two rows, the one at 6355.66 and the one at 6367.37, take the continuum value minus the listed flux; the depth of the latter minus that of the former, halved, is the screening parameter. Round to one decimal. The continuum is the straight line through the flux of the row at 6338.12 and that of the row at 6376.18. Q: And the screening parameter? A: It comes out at 1.1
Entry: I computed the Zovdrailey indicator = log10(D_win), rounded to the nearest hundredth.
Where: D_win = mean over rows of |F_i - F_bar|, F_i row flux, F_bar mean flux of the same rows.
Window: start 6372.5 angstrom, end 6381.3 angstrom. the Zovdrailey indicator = -0.11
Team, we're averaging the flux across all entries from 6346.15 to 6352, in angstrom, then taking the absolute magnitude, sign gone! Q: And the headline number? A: 91.2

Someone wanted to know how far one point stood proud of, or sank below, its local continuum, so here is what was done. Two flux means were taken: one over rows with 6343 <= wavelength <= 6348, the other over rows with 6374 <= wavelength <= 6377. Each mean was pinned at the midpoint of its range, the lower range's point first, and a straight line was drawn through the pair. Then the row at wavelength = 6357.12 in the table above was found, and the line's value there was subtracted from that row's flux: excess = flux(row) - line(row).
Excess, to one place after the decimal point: -2.3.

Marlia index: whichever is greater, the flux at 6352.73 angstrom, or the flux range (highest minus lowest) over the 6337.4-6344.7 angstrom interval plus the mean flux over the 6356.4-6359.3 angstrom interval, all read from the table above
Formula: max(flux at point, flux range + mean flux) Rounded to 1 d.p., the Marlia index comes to 93.8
